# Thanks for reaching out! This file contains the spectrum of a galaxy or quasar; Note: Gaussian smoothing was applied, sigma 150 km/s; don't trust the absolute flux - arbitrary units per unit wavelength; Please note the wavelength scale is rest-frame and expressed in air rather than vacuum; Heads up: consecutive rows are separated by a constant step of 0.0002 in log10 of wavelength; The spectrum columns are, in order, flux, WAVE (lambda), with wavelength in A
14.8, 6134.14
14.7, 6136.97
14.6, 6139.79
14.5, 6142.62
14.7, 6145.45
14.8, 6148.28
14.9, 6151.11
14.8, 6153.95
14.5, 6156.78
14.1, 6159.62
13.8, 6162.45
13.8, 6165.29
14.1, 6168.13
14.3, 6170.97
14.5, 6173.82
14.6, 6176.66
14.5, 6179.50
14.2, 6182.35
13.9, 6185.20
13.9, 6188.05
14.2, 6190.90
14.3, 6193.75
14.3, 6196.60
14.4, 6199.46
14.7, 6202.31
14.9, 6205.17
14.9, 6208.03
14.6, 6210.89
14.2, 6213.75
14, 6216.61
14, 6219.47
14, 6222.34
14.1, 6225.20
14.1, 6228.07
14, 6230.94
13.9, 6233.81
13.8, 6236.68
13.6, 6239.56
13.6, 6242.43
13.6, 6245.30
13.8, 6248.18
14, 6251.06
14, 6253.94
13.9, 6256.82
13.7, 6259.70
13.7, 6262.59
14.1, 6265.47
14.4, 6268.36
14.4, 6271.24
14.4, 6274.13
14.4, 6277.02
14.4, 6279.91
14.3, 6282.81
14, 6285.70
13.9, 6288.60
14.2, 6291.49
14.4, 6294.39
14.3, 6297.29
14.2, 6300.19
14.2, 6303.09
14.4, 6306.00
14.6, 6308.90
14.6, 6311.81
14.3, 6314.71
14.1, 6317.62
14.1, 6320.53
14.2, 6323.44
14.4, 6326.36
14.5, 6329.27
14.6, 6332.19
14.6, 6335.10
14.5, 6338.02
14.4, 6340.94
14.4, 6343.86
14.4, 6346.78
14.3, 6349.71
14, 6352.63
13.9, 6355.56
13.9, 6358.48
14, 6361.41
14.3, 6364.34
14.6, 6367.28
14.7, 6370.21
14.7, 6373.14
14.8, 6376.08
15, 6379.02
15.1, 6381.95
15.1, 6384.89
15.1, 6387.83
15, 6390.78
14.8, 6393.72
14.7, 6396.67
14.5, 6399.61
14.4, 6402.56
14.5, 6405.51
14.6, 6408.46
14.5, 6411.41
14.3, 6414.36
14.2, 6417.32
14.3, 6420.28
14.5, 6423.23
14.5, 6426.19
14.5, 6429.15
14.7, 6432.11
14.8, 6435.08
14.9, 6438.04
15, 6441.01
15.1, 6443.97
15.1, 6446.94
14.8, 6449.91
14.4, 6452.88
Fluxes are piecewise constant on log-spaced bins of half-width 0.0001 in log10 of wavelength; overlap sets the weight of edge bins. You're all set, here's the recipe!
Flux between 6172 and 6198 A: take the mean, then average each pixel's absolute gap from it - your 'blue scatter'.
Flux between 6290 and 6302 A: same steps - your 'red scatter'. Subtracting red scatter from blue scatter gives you 0.12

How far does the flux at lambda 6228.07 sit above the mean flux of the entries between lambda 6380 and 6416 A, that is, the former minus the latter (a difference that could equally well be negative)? -0.62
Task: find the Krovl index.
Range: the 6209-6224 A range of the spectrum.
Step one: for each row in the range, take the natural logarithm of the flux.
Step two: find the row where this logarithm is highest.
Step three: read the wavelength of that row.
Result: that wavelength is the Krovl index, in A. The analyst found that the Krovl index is 6210.89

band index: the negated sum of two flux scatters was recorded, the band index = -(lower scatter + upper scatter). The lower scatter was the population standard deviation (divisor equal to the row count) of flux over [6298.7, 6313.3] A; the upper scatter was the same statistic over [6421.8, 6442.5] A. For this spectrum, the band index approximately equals -0.37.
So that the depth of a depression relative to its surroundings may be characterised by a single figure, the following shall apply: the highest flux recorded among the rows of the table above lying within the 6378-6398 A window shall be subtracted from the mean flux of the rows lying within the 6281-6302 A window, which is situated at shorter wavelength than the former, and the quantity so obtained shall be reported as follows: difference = -0.91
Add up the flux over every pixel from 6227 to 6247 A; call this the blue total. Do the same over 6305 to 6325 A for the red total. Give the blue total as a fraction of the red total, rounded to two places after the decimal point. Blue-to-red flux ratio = 0.96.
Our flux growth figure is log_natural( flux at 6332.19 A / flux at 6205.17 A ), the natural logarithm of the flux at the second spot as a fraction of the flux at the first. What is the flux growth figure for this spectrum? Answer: -0.020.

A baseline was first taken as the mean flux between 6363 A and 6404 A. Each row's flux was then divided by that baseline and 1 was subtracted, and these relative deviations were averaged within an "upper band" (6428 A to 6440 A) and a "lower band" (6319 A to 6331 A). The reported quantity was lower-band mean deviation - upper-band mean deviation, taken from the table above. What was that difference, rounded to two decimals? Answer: -0.03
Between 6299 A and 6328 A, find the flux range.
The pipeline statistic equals 0.50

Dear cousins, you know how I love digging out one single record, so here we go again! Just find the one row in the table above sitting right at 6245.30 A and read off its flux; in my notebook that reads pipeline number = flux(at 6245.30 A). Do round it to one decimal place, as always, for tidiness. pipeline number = 13.6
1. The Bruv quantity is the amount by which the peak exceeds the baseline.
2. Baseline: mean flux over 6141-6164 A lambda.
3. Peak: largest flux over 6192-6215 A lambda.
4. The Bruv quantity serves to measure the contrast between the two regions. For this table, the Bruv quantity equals 0.39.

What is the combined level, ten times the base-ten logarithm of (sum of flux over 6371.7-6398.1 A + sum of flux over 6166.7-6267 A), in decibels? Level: 28.0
